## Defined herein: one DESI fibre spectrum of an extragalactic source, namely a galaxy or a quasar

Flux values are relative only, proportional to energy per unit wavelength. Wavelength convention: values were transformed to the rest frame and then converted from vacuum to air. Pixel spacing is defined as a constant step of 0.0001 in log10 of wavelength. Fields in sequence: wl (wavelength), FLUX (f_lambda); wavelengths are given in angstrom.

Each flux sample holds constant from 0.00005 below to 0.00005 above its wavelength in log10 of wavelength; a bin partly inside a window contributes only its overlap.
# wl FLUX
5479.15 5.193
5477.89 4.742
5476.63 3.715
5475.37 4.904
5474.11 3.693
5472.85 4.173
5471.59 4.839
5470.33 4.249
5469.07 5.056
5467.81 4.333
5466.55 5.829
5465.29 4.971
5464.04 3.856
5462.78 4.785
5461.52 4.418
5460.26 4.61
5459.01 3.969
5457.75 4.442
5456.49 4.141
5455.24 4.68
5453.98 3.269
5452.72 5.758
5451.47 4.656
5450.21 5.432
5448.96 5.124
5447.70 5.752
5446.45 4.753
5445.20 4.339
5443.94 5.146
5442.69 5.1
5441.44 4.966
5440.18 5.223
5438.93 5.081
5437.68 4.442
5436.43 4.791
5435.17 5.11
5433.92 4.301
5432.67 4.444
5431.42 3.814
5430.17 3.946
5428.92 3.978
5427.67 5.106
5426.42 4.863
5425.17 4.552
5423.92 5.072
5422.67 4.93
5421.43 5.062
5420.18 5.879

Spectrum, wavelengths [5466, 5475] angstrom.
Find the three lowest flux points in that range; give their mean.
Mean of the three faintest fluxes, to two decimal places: 4.04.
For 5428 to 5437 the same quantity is 3.91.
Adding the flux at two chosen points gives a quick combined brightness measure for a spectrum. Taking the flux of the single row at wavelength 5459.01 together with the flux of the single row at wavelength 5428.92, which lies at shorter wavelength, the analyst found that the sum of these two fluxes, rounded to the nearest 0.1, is 7.9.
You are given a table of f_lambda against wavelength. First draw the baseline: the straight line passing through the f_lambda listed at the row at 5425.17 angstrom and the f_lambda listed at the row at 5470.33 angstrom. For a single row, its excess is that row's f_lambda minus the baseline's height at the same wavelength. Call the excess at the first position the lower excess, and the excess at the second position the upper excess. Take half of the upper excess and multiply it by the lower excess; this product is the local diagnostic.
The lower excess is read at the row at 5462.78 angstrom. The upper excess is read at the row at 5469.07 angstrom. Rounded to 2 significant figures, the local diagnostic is 0.19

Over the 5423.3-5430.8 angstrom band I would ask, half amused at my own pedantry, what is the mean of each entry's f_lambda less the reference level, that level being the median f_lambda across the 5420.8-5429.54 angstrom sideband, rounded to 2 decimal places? -0.34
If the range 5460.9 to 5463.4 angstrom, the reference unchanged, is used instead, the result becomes -0.33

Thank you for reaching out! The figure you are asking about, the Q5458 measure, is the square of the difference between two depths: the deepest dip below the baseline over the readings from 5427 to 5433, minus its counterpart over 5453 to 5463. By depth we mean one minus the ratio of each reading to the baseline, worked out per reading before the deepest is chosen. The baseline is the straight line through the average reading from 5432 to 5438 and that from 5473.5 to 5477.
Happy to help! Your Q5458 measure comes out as 0.005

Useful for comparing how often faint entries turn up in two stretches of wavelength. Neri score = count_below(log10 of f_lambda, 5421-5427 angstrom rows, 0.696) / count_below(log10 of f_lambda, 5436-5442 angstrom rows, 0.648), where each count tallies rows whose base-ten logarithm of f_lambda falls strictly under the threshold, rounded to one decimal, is 3.0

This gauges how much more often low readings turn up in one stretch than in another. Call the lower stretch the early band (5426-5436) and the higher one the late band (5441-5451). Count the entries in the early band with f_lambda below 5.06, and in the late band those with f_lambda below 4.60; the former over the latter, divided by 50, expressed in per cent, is 12.0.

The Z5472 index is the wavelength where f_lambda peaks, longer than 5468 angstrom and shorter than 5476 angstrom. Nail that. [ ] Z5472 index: 5469.07 angstrom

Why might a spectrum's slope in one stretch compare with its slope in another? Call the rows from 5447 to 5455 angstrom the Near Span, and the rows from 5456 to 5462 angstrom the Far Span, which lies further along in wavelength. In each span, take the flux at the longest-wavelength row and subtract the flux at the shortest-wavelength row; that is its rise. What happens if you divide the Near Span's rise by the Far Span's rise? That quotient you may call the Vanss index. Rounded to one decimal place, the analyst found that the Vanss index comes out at -9.0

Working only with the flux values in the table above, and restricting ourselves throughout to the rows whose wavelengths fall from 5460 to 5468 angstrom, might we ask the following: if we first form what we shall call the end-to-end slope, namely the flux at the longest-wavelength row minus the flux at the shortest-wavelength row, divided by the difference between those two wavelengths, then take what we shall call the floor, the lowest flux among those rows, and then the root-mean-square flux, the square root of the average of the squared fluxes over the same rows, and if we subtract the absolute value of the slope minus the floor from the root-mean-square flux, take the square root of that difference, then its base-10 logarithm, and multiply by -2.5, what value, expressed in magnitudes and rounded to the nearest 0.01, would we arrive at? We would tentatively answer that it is 0.10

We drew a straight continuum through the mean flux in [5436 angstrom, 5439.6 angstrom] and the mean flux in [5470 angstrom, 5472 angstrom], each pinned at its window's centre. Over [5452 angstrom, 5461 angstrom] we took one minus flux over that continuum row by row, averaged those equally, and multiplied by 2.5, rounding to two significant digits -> 0.13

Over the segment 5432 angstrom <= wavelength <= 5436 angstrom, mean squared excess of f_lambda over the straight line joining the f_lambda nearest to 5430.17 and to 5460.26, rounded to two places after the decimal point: 0.46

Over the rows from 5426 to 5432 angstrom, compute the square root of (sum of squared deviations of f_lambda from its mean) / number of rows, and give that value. 0.53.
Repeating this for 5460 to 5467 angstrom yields 0.60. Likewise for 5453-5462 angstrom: 0.45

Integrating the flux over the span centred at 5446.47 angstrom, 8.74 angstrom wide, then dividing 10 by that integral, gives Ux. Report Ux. 0.2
